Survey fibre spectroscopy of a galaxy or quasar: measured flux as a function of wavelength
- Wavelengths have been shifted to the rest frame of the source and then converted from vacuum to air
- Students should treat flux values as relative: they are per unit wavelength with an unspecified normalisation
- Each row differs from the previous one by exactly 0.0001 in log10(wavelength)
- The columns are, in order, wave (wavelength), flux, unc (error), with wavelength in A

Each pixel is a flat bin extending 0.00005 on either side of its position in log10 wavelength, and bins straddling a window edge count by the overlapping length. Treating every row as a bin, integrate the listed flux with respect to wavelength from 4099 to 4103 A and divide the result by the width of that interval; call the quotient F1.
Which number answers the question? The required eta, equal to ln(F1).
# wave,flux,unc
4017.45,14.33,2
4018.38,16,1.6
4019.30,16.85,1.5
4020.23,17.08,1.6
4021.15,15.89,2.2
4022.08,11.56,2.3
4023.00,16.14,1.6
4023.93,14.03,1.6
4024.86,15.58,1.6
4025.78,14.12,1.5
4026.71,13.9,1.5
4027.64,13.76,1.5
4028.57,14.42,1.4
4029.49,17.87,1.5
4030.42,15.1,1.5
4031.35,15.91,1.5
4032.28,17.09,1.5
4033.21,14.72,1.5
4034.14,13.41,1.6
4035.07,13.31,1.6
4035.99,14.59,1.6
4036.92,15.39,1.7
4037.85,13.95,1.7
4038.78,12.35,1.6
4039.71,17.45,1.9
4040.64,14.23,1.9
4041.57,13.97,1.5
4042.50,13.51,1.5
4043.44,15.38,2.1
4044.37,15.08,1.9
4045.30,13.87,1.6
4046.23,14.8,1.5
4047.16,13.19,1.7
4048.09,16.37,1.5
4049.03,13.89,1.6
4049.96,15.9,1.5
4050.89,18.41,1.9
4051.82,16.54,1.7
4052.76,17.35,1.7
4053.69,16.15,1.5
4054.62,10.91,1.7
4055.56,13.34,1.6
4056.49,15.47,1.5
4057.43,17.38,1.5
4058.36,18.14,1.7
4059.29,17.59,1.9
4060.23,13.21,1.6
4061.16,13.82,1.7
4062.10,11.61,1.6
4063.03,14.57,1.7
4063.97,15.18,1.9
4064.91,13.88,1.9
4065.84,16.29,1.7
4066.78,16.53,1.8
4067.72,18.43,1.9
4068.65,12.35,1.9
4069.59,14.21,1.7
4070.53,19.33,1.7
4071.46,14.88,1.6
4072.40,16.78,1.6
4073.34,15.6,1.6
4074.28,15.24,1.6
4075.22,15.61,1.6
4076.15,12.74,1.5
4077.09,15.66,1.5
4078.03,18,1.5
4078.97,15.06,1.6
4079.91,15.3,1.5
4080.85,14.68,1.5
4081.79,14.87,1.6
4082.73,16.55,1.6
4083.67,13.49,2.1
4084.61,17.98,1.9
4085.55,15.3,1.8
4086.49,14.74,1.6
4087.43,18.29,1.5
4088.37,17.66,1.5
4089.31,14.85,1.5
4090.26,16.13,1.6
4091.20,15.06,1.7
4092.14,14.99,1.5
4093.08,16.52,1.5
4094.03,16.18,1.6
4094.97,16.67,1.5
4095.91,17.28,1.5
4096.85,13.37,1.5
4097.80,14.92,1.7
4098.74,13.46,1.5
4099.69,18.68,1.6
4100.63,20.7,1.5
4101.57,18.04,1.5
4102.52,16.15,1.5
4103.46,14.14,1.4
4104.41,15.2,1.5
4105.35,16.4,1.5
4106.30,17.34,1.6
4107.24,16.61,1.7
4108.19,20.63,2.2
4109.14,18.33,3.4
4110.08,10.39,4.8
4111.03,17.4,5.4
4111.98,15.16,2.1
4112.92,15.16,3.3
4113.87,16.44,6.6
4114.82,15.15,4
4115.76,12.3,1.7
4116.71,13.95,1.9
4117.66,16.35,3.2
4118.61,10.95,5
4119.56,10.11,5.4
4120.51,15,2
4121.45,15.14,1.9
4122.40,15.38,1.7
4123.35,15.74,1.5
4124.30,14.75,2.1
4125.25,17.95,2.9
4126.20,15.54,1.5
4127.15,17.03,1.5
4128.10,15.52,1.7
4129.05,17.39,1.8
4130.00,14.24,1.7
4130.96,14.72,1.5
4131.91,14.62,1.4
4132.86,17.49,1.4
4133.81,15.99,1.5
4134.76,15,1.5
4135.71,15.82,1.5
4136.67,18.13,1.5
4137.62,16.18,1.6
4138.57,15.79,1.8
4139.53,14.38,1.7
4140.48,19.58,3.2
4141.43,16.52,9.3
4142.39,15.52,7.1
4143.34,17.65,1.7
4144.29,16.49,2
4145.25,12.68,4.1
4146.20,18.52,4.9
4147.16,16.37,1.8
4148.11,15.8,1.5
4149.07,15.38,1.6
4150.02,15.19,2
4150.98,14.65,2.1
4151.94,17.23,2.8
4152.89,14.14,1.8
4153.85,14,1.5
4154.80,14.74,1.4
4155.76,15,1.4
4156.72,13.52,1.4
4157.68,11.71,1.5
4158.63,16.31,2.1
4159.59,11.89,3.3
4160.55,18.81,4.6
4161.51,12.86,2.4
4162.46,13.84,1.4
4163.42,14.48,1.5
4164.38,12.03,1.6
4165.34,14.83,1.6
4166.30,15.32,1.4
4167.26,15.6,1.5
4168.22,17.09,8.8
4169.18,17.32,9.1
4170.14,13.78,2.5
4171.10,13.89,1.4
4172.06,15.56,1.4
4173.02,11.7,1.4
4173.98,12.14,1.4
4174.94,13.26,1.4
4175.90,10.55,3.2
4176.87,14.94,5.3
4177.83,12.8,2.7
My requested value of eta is 2.90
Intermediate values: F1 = 18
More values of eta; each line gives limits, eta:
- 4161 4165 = 2.60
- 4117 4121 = 2.58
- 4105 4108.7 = 2.88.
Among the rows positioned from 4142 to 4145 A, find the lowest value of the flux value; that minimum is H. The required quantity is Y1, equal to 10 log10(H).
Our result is 11.9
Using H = 15.52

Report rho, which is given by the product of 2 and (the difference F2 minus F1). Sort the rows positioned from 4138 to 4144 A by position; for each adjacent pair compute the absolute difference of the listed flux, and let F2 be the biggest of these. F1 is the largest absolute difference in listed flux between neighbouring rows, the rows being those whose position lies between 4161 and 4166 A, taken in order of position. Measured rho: 5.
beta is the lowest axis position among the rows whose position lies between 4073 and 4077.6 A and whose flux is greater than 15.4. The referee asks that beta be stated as 4073.34 A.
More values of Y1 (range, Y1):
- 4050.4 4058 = 10.4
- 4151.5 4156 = 11.5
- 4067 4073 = 10.9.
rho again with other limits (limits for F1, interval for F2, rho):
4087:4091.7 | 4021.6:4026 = 4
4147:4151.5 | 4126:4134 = 5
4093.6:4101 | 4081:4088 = -1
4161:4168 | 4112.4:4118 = 0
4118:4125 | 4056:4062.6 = -1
